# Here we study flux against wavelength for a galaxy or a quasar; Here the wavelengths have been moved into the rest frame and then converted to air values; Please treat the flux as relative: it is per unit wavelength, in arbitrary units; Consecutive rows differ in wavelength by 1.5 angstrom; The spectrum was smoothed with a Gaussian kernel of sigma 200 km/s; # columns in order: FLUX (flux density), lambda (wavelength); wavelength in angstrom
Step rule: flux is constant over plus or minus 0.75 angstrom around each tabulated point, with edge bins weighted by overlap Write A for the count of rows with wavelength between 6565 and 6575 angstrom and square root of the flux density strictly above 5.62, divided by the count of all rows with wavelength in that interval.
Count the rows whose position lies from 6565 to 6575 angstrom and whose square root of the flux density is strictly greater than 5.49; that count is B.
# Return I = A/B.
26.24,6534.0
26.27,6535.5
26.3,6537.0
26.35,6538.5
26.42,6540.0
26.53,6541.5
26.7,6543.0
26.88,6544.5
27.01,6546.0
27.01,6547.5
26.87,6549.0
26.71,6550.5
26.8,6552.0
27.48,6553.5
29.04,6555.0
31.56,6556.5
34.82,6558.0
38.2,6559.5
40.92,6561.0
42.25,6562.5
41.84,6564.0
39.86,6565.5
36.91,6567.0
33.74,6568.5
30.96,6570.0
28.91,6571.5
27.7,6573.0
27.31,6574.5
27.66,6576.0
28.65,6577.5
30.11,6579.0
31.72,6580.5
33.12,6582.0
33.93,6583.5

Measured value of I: 0.107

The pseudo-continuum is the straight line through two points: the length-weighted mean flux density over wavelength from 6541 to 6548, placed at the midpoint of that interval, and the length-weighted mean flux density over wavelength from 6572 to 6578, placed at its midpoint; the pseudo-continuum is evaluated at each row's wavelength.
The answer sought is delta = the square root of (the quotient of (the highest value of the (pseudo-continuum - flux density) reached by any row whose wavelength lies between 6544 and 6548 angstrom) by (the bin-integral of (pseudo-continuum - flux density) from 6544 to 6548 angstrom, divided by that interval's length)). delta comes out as 0.7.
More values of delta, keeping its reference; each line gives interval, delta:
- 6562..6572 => 0.4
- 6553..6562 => 0.2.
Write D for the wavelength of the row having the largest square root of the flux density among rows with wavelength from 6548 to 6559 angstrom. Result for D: 6558.0 angstrom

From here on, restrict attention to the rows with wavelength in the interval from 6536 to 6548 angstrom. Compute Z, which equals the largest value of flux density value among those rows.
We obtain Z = 27.01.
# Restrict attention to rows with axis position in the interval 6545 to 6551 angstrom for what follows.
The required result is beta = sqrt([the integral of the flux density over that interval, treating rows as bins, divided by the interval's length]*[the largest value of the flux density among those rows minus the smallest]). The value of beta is 3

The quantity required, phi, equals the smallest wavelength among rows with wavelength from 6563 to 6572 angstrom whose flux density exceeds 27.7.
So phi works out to 6564.0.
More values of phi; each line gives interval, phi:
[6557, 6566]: 6558.0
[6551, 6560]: 6555.0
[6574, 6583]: 6577.5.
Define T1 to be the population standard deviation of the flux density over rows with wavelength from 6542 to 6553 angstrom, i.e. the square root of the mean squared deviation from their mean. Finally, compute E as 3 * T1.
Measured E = 0.4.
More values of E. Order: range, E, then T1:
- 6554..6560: 10.3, 3.4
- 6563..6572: 13.9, 4.6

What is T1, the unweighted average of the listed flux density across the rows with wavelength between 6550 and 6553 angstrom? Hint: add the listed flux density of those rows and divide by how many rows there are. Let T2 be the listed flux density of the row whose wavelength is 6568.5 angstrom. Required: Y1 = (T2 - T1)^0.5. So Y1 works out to 2.6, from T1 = 26.8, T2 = 33.74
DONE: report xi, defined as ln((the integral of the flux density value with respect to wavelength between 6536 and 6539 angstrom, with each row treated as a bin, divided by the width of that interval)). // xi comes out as 3.27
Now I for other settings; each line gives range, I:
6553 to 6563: 0.114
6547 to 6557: 0.000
